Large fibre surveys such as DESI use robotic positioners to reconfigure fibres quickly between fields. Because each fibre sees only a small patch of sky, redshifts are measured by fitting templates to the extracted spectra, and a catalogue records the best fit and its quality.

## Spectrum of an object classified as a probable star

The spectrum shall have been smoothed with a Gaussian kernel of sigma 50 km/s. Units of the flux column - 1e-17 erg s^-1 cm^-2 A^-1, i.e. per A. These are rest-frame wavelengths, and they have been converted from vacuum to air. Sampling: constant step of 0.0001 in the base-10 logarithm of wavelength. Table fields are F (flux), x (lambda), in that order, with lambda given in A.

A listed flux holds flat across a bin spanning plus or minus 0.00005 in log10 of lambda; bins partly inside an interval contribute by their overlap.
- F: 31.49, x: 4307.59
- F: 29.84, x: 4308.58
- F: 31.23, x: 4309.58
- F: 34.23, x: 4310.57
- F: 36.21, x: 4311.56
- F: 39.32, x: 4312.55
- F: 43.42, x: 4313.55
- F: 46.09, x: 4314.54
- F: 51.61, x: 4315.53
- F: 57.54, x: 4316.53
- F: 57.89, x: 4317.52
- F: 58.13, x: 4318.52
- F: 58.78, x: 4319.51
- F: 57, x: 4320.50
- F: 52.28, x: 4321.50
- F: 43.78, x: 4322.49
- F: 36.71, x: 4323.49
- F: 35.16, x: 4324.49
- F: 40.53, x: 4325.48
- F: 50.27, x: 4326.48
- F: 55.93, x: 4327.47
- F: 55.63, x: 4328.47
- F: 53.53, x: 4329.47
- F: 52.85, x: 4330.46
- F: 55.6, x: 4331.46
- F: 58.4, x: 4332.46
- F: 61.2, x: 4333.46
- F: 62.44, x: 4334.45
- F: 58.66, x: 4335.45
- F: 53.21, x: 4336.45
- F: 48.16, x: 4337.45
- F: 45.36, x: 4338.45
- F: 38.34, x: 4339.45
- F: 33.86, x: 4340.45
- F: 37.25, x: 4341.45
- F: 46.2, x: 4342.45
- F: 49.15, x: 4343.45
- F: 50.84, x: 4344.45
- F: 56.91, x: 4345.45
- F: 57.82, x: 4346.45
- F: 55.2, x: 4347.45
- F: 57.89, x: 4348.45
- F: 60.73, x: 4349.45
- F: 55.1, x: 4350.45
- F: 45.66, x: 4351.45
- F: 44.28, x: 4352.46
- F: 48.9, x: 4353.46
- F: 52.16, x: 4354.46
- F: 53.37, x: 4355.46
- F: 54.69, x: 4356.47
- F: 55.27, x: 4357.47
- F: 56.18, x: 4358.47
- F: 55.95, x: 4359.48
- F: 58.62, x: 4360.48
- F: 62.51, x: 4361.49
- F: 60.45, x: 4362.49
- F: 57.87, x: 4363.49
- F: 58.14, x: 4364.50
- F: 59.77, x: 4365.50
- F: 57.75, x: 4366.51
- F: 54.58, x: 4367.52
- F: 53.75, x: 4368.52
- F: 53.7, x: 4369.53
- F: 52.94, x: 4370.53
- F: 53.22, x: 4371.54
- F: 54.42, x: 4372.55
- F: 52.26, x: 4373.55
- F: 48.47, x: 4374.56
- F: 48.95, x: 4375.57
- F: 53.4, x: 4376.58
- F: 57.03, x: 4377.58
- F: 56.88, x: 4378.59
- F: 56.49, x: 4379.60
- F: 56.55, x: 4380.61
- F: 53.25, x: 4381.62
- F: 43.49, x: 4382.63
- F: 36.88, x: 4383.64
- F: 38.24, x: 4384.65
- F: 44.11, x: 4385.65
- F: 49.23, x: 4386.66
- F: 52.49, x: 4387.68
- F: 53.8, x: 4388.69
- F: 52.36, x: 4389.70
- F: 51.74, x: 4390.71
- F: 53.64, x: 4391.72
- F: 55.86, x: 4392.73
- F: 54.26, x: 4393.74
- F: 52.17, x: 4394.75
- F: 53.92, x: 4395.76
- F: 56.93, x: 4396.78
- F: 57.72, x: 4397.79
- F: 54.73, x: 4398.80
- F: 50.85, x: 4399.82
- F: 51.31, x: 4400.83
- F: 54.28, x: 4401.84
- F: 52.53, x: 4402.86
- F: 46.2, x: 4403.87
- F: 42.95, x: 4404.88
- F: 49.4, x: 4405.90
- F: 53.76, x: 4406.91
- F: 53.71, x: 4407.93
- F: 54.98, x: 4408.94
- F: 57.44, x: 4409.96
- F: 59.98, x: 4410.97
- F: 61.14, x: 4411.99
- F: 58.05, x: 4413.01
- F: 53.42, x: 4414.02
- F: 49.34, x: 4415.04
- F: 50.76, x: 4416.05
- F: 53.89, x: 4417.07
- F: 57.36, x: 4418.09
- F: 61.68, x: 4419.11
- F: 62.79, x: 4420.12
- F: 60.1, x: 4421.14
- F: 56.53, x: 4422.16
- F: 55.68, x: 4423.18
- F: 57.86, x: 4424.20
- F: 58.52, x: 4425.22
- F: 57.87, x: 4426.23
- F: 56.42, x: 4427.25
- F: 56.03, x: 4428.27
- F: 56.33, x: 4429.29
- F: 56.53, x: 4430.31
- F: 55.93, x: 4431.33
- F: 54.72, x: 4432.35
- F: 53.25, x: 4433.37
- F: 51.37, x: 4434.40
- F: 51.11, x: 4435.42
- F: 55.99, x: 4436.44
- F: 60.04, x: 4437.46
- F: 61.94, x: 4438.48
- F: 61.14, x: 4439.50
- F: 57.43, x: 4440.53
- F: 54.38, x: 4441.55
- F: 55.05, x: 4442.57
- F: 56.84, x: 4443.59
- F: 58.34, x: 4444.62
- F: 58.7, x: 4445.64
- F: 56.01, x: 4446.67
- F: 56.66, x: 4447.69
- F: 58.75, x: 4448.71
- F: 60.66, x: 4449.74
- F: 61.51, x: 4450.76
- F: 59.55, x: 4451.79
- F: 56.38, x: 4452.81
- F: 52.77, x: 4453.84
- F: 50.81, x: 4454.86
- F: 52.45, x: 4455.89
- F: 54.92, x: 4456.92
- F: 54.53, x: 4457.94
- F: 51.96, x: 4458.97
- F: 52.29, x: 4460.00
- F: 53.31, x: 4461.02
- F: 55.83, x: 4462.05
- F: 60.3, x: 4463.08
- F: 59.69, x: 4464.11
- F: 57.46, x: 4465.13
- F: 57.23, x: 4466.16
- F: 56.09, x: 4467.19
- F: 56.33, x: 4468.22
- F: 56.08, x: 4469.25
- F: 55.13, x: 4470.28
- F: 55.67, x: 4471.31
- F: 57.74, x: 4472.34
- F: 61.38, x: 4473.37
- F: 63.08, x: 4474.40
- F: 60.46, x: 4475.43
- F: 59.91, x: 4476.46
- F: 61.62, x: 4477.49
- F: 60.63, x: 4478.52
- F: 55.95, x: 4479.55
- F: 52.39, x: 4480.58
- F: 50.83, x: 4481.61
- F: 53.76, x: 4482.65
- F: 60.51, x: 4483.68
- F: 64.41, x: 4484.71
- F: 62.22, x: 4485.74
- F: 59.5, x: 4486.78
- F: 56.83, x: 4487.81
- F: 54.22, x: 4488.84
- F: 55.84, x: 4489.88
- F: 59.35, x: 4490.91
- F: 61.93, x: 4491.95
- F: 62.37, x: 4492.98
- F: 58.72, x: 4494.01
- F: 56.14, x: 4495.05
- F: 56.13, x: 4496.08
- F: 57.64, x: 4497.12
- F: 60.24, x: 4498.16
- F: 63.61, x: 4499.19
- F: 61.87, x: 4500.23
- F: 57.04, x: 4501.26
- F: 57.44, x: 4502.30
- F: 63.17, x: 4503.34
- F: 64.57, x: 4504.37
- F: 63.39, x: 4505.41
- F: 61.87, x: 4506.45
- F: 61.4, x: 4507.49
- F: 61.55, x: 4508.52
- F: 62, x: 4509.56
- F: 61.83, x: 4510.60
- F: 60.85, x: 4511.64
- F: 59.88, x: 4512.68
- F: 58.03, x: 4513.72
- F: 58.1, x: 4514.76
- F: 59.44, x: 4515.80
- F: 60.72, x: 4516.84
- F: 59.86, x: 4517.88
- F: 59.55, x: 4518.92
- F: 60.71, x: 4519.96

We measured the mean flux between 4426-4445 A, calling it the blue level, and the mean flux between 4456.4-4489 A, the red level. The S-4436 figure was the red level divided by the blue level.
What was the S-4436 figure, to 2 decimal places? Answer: 1.02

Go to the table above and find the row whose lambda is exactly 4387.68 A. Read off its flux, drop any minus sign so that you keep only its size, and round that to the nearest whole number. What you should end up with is 52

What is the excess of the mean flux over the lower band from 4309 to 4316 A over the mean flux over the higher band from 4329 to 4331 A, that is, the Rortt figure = -13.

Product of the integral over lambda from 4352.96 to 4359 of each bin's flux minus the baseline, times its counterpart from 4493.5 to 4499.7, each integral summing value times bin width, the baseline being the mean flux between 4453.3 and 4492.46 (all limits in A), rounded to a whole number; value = -234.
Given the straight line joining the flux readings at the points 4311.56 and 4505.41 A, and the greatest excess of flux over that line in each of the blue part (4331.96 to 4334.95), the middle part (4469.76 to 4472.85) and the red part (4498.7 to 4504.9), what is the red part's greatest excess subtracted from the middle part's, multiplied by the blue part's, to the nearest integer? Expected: -54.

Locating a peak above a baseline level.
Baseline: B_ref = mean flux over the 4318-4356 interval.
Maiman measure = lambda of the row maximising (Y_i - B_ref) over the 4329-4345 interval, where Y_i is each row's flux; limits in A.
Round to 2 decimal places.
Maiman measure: 4334.45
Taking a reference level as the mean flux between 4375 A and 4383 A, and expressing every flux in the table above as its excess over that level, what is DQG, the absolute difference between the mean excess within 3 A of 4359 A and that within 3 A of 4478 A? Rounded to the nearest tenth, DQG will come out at 1.3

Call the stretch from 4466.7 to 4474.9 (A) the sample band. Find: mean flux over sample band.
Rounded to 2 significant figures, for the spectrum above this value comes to 58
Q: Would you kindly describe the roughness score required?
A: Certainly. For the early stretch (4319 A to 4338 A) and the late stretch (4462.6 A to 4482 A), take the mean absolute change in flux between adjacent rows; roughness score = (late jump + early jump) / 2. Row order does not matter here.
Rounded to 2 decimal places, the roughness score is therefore 2.79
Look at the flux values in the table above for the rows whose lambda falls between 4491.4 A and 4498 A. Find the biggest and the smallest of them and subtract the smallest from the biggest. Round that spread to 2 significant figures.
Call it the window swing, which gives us 6.2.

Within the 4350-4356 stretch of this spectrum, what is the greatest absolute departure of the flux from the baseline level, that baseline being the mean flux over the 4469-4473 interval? 12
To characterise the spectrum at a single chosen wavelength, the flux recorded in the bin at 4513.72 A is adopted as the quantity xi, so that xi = 58.03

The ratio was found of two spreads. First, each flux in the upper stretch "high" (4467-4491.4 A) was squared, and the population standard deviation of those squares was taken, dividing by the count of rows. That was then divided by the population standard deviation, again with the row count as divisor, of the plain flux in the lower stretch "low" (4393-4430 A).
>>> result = 96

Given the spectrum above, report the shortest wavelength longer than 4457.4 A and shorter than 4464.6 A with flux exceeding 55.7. 4462.05 A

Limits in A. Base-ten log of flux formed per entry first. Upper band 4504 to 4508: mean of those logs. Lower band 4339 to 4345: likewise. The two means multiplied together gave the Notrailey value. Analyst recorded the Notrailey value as 2.92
